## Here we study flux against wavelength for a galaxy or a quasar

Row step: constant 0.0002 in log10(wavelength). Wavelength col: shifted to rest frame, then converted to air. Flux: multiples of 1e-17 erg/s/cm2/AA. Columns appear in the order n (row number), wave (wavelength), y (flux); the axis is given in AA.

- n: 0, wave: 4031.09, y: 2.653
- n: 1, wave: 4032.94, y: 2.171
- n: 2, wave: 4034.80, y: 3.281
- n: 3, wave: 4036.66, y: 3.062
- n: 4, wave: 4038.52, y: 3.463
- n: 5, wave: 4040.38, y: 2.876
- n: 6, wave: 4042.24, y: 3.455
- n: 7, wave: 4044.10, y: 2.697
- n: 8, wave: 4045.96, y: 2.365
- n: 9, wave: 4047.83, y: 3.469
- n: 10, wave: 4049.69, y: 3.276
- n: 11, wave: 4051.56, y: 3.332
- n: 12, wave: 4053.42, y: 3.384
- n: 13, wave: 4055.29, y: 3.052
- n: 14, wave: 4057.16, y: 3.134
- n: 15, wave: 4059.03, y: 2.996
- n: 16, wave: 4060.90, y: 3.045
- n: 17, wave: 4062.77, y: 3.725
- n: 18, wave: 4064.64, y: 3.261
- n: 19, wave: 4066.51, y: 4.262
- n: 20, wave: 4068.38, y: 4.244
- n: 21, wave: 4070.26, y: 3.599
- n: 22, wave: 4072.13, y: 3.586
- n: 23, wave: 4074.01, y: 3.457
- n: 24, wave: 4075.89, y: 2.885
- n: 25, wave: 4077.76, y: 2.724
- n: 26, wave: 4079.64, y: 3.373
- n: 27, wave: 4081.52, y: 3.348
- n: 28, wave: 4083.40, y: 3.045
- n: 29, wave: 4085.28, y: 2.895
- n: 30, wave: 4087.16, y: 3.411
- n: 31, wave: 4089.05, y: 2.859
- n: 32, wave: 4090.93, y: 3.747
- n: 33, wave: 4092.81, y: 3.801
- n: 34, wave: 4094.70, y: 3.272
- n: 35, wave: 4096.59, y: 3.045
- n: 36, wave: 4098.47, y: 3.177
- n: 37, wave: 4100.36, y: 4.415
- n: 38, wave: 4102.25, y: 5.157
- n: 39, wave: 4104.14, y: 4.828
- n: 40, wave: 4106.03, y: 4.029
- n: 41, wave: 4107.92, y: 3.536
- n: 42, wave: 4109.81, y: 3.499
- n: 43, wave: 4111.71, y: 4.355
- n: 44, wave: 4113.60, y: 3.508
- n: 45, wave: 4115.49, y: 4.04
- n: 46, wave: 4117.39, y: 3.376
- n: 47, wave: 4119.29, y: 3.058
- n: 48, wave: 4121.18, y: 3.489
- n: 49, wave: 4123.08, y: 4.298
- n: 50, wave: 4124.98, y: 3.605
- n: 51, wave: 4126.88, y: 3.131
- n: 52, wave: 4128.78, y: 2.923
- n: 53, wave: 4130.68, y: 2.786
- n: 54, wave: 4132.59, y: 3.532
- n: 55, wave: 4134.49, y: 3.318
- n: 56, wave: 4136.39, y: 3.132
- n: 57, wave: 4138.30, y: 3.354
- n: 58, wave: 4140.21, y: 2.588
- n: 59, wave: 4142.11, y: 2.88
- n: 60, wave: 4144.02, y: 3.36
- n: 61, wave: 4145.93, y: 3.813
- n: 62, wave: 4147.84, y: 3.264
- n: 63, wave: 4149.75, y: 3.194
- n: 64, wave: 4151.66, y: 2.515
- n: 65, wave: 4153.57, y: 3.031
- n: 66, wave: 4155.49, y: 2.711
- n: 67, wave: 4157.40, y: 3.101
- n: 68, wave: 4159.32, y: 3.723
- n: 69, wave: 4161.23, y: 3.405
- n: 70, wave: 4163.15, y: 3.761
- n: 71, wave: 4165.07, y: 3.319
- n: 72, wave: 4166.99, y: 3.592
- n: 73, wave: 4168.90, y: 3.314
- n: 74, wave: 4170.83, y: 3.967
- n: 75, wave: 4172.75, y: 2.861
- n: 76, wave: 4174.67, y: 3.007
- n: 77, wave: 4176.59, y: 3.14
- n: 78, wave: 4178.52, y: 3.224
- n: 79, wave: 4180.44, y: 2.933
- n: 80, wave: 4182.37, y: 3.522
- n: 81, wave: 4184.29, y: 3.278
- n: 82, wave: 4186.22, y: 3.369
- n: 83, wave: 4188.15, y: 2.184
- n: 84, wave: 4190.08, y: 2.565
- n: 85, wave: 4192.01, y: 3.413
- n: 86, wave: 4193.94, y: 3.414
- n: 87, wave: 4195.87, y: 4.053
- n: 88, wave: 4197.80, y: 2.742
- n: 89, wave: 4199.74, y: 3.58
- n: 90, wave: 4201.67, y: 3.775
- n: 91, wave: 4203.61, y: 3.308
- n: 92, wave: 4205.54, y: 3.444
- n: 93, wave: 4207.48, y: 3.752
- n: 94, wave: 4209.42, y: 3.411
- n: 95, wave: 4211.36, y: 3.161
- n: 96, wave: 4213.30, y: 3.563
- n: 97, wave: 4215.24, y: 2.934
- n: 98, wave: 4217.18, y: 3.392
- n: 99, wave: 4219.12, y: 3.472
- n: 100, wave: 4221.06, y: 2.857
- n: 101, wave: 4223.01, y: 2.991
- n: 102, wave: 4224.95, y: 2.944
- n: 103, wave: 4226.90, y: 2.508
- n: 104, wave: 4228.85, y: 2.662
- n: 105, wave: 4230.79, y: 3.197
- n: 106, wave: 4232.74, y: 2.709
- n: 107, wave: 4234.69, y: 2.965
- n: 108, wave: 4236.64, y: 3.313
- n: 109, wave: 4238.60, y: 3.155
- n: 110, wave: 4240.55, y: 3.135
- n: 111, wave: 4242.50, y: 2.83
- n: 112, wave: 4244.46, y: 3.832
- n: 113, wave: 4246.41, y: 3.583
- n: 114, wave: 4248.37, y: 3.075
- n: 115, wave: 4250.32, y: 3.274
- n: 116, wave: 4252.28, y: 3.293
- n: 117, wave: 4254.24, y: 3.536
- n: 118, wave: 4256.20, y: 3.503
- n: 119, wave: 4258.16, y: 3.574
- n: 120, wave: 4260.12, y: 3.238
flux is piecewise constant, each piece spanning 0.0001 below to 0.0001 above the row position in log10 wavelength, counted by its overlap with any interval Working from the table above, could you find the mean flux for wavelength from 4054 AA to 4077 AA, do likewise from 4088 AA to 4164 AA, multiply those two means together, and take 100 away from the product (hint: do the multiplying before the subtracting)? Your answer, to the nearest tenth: -88.1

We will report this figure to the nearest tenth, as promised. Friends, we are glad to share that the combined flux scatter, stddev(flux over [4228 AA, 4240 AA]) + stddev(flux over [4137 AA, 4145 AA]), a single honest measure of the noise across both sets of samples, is 0.6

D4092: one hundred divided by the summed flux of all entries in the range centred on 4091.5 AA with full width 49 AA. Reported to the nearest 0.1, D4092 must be 1.1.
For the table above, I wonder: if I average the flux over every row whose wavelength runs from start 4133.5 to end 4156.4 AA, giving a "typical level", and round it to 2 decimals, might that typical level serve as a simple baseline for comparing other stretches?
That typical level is 3.10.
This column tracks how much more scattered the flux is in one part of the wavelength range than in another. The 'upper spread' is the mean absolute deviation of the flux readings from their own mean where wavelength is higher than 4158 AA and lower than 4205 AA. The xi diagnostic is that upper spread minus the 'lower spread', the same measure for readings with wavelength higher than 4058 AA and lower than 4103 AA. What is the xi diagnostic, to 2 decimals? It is -0.12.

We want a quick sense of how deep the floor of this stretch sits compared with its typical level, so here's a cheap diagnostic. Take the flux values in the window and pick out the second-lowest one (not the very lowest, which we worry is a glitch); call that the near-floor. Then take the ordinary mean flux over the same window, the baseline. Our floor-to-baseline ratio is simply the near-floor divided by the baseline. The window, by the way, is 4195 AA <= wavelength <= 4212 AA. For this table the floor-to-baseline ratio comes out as 0.911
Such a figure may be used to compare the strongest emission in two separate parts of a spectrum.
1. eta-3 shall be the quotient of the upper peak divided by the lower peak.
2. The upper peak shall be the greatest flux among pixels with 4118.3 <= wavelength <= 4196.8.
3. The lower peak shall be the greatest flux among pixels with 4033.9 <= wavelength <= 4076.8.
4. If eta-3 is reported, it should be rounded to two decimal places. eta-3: 1.01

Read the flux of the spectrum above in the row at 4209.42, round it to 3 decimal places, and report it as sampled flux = 3.411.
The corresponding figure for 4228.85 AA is 2.662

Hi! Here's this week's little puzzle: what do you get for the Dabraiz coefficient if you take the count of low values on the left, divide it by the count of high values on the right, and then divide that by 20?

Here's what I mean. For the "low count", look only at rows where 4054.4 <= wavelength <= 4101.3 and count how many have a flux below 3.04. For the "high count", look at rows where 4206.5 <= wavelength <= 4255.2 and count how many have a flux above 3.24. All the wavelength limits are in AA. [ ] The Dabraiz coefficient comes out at 0.0227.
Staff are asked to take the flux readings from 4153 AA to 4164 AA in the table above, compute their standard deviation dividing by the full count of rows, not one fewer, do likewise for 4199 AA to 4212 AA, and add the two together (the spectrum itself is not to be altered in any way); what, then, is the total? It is 0.59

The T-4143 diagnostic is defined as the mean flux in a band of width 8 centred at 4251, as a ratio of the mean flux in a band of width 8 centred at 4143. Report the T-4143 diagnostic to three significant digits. 1.04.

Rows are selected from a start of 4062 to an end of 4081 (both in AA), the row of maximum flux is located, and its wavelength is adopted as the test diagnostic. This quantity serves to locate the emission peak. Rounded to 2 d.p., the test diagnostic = 4066.51 AA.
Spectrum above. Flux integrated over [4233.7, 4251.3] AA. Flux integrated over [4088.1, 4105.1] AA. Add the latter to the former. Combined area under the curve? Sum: 122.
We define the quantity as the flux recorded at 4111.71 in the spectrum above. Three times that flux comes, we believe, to 13.1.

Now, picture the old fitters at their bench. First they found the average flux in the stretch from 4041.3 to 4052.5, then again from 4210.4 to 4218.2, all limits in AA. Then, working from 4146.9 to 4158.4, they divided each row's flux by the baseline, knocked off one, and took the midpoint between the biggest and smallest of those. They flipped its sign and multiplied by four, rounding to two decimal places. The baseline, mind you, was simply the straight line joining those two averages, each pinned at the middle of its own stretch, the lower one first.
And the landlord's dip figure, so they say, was 0.39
